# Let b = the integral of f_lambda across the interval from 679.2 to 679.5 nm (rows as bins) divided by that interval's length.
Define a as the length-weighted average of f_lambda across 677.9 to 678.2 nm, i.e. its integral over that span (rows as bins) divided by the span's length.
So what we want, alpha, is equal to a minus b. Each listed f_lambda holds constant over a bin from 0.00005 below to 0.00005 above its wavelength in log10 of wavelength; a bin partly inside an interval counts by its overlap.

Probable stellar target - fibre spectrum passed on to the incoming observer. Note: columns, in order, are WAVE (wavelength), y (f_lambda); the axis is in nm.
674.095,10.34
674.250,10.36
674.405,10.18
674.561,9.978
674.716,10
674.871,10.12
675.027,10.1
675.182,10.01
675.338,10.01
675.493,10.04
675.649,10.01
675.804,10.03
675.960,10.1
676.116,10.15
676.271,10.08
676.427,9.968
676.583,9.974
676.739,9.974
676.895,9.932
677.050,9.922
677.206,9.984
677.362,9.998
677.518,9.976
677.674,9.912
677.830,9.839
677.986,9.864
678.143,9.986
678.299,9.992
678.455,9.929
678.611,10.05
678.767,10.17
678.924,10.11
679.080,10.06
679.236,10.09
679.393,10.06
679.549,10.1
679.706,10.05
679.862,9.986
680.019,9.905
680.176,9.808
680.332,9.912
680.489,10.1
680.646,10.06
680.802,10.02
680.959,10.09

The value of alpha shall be -0.18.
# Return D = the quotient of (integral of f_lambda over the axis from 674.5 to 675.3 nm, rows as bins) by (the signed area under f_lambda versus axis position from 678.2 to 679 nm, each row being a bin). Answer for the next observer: 1.00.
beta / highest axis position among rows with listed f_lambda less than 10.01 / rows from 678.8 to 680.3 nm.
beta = 680.176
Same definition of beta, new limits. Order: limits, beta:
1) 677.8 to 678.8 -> 678.455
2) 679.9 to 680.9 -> 680.332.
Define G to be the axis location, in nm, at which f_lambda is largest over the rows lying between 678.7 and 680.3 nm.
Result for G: 678.767 nm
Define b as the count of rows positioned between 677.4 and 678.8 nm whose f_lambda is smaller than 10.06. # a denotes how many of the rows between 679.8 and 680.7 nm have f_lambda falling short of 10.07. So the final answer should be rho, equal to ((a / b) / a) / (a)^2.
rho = 0.005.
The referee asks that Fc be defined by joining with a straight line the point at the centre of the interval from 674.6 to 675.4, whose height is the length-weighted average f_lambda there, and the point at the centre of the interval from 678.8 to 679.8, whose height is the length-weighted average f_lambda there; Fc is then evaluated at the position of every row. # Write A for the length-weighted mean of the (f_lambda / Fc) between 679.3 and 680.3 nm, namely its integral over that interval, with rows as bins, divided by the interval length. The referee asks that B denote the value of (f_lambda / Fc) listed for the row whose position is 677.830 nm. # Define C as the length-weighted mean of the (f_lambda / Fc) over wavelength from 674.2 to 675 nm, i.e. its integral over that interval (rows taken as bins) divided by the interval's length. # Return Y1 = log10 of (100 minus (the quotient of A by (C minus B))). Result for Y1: 1.83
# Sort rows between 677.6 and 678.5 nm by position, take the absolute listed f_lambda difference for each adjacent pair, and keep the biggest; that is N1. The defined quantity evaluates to 0.12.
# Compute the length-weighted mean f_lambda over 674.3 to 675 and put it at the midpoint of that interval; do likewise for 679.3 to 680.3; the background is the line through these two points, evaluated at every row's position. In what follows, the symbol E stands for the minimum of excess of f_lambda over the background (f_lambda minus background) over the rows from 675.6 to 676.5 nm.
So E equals -0.08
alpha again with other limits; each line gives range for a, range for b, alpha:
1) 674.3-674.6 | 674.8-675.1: 0.01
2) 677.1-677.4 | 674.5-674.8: -0.04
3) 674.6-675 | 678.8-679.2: -0.04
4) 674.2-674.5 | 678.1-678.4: 0.23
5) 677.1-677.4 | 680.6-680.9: -0.08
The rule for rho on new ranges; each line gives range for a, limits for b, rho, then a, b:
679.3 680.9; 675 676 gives 0.003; 8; 5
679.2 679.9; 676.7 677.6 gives 0.019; 3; 6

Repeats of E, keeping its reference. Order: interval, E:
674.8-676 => -0.06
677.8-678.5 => -0.18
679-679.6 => 0.07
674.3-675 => -0.10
